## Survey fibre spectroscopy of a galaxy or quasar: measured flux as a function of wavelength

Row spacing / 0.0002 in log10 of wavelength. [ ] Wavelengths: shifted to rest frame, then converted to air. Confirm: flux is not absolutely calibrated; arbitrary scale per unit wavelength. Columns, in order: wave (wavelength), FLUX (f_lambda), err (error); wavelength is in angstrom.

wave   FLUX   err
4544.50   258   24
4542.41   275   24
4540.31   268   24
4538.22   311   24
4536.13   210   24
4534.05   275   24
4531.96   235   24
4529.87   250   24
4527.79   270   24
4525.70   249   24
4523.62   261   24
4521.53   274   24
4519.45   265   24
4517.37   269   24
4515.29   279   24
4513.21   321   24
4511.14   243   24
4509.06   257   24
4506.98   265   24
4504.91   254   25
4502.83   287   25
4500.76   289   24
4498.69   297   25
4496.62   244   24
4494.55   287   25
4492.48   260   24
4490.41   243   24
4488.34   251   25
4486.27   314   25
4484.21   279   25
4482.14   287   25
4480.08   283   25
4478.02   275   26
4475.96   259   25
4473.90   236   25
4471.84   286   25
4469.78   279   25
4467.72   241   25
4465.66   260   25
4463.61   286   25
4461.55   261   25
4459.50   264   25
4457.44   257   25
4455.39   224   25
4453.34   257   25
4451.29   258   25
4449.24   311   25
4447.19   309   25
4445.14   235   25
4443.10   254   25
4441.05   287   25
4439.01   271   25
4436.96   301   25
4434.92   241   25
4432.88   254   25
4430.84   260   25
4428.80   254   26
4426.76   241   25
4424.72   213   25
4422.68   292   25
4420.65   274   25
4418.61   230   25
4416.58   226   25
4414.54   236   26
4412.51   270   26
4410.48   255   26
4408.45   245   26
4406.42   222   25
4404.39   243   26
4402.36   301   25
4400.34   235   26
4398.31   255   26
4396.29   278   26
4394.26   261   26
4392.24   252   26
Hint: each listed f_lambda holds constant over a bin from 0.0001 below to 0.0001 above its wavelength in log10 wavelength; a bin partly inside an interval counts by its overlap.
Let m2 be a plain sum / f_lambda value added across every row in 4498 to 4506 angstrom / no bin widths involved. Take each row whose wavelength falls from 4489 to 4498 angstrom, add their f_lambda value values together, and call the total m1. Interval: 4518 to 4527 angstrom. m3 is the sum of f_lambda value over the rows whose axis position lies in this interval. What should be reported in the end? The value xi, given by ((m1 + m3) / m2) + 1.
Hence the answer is 2.85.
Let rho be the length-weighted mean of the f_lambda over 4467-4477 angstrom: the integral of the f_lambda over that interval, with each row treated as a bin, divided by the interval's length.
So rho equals 261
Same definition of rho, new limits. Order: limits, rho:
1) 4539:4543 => 273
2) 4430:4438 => 264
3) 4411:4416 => 251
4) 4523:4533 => 253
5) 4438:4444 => 271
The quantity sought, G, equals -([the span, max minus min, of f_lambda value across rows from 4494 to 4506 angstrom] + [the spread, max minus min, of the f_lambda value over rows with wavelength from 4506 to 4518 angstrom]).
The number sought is -131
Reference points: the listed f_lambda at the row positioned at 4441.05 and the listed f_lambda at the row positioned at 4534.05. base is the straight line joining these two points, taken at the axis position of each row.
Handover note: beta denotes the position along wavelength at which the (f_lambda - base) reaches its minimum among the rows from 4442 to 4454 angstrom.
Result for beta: 4445.14 angstrom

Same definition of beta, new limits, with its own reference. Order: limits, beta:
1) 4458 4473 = 4467.72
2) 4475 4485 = 4475.96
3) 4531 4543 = 4536.13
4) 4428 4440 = 4434.92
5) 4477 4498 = 4490.41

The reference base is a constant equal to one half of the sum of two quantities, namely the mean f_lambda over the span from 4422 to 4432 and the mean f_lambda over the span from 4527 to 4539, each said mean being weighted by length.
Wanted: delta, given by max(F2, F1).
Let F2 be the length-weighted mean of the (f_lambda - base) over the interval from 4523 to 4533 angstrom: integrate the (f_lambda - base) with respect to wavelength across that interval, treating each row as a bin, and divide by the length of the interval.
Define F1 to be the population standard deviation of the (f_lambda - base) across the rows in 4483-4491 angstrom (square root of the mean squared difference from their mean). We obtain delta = 27.8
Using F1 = 27.8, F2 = -1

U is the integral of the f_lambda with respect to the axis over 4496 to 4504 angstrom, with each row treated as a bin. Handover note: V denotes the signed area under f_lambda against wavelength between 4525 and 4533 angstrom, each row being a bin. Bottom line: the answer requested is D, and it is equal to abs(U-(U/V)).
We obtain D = 2245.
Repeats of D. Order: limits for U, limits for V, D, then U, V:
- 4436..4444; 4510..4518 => 2225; 2226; 2227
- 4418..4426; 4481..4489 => 2022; 2023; 2274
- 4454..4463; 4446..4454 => 2278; 2279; 2271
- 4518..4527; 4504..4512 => 2362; 2363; 2040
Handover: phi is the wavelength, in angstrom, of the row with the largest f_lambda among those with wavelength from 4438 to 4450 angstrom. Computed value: 4449.24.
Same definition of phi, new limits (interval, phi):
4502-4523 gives 4513.21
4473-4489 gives 4486.27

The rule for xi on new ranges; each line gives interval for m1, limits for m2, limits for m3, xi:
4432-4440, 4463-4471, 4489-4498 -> 2.97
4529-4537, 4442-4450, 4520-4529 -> 2.83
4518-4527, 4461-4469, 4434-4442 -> 3.05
